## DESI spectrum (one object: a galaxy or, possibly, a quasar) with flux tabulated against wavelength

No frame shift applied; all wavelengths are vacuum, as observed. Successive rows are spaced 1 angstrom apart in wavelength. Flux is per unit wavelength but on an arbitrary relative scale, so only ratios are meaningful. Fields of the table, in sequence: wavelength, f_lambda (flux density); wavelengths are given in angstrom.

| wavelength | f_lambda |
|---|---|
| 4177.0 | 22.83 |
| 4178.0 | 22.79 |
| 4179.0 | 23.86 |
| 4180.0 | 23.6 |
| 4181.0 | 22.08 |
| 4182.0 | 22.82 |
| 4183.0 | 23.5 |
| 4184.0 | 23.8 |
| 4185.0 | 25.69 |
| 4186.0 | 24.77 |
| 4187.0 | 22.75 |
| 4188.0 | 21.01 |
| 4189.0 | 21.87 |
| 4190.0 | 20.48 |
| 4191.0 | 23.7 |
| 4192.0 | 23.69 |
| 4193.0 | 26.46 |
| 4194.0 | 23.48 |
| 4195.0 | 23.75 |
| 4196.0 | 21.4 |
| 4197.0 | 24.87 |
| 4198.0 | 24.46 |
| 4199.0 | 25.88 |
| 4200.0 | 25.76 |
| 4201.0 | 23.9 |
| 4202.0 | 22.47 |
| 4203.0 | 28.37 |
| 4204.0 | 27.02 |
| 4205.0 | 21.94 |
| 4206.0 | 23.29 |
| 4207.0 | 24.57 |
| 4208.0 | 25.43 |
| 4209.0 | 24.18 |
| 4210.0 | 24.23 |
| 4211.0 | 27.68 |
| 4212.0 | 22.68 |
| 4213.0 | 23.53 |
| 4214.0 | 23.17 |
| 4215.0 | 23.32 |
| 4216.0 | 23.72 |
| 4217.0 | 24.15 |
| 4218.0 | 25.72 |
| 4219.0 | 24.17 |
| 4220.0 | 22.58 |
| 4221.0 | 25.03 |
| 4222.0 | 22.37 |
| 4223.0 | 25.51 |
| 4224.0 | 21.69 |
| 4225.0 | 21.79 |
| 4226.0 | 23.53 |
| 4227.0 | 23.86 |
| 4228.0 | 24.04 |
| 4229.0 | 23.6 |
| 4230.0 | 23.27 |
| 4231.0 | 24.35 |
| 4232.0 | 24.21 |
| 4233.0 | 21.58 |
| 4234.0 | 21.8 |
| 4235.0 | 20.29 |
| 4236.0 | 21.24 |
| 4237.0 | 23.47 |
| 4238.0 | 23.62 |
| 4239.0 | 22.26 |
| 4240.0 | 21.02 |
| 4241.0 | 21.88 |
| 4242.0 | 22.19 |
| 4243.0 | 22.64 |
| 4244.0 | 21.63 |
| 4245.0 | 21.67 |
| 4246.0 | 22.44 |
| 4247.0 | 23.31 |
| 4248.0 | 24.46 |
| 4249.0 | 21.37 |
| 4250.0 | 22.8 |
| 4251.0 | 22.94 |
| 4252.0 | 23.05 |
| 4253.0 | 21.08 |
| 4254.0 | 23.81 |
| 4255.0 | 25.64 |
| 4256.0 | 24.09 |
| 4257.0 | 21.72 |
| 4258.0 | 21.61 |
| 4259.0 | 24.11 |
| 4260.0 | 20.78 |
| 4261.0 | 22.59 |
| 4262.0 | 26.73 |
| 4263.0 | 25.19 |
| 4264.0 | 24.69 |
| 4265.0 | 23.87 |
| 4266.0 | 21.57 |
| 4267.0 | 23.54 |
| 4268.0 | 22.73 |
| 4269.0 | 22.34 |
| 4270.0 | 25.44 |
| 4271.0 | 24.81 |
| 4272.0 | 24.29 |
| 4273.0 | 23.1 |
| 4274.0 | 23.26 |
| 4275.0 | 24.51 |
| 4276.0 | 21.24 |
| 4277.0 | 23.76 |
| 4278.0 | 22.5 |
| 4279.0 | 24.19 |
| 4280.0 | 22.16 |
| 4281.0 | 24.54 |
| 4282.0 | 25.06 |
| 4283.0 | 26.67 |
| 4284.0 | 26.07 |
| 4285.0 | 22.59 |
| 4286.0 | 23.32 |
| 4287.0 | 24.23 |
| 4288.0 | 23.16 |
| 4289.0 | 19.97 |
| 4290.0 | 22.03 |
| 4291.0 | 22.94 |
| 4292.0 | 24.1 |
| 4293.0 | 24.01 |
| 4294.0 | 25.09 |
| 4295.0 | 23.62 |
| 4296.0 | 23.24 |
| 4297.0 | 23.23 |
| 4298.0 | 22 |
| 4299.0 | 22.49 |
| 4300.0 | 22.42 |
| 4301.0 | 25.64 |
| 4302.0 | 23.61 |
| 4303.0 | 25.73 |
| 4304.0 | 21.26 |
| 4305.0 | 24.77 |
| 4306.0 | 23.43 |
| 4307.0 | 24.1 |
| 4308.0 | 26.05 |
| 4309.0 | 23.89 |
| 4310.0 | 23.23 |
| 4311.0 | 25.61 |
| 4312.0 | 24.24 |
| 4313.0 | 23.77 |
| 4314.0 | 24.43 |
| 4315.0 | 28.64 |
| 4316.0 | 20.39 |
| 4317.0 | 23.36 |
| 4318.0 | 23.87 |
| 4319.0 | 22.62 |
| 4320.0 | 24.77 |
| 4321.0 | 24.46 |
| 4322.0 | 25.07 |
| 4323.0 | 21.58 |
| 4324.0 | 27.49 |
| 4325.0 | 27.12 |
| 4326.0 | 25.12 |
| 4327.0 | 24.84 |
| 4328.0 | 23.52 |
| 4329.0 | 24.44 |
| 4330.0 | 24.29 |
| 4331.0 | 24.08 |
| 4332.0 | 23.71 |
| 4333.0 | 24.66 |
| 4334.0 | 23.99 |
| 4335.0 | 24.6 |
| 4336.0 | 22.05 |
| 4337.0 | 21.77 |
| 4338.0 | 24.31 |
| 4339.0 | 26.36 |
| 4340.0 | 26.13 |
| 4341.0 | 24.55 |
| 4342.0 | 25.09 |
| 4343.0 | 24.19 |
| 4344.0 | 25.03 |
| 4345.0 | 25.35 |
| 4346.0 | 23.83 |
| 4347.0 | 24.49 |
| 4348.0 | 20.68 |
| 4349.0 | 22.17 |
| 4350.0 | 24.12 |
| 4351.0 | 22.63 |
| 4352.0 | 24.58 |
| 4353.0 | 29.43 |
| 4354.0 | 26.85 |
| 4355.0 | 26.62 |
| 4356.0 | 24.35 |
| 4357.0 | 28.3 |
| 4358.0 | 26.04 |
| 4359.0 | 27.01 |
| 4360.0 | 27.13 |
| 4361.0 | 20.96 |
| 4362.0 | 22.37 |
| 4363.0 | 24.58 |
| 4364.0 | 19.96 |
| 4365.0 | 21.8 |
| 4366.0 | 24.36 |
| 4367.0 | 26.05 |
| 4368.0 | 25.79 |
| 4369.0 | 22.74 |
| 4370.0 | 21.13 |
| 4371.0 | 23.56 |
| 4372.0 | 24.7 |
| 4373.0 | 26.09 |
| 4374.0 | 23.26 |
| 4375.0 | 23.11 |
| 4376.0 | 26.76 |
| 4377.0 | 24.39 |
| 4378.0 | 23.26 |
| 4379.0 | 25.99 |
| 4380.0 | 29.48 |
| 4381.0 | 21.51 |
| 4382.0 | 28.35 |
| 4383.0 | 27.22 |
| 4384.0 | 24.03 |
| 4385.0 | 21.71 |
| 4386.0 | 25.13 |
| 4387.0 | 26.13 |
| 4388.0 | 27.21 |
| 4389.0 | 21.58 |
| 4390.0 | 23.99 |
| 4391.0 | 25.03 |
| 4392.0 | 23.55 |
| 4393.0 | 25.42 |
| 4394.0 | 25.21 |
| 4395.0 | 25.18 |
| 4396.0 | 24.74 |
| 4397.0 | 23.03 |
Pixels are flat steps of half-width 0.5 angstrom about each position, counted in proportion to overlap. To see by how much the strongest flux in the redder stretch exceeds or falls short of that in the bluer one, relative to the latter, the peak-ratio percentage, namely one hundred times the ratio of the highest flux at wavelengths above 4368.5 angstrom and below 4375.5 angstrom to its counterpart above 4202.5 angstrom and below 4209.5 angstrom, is 92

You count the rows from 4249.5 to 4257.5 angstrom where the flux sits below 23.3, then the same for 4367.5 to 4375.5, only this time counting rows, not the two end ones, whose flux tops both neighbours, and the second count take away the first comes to -4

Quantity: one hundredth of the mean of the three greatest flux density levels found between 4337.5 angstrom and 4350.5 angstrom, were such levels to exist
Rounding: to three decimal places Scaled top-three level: 0.259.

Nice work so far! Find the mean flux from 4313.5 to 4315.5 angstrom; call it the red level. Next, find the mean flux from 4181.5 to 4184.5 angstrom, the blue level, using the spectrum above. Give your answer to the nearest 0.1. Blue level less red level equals -3.2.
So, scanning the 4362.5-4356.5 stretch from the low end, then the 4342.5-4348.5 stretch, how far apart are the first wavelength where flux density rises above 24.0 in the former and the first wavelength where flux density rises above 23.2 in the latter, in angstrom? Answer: 14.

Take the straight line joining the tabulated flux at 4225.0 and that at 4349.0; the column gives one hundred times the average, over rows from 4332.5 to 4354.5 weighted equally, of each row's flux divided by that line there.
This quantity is 110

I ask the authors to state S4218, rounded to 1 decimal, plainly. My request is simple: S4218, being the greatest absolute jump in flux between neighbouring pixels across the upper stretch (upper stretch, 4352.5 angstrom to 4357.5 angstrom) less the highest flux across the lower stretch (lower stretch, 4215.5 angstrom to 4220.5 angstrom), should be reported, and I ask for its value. -21.8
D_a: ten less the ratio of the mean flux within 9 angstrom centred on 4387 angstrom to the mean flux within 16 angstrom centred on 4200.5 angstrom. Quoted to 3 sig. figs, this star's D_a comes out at 9.00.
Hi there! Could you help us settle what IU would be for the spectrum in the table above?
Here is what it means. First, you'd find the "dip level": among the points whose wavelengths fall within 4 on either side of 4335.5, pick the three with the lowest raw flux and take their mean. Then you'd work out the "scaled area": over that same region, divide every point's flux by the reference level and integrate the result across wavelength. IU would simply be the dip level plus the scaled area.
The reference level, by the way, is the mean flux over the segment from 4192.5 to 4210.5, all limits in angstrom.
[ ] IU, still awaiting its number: 30.3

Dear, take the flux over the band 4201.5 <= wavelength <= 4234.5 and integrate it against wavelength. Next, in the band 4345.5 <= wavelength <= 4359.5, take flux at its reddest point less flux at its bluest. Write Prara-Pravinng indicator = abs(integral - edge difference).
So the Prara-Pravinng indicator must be 786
